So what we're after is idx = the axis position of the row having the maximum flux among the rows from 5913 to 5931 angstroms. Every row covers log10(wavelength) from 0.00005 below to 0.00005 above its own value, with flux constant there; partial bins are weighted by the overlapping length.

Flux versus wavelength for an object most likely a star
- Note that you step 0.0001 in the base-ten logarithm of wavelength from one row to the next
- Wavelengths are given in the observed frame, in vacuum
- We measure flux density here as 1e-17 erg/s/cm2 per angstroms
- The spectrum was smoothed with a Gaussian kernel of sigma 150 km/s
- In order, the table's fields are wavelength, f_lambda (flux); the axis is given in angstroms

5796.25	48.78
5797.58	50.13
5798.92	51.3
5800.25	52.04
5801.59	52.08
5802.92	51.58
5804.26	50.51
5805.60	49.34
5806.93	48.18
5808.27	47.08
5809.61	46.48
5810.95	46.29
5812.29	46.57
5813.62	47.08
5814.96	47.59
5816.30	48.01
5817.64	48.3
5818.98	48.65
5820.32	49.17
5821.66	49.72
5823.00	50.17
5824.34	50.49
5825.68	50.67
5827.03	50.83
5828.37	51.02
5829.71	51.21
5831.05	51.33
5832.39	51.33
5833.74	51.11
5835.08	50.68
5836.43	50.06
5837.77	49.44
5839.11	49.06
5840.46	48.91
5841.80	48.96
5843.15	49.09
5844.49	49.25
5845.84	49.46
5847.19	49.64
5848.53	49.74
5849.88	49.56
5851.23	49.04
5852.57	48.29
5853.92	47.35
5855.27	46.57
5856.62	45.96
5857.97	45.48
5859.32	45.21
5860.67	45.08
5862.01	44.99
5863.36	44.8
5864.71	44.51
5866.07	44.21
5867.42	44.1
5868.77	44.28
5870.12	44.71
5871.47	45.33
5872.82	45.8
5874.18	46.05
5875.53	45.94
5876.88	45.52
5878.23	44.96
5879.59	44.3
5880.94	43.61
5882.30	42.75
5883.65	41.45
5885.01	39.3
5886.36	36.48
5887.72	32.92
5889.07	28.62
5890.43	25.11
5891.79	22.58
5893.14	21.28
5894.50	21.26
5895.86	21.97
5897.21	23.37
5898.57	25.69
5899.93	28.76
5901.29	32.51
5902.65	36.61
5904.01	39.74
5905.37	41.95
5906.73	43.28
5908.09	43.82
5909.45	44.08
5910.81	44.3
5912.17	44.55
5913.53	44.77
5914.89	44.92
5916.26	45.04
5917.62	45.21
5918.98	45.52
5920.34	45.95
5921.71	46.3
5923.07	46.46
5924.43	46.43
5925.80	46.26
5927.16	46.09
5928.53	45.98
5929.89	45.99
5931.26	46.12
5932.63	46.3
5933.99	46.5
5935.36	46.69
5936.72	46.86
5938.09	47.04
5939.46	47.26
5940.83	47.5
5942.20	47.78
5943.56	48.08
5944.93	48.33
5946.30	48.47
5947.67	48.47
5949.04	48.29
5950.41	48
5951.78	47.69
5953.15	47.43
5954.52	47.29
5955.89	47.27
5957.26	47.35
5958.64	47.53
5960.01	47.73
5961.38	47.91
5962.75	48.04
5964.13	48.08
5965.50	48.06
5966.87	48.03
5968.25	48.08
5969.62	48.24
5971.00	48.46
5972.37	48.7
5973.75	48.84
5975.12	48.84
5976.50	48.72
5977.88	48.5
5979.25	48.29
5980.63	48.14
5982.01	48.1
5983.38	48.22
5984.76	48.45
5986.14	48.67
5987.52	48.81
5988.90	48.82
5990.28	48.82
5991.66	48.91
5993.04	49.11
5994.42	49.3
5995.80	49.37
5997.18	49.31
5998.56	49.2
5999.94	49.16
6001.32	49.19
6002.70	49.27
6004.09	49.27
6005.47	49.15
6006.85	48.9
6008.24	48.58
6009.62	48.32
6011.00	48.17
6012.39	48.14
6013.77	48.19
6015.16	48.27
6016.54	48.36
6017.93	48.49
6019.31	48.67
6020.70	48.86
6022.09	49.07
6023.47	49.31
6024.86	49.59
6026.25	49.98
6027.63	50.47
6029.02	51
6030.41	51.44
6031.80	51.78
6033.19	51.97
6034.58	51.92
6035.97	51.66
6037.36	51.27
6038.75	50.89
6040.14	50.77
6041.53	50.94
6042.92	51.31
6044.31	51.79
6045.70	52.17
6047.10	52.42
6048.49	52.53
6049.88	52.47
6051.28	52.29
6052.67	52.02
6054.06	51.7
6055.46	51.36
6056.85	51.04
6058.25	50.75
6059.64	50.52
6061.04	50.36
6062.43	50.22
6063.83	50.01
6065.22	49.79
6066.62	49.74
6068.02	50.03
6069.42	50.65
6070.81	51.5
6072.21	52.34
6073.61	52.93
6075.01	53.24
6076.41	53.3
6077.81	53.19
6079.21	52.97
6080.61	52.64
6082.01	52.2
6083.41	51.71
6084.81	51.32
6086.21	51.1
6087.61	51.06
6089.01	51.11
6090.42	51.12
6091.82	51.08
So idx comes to 5923.07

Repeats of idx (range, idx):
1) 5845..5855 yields 5848.53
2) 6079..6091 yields 6079.21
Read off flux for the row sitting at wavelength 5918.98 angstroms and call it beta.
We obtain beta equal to 45.52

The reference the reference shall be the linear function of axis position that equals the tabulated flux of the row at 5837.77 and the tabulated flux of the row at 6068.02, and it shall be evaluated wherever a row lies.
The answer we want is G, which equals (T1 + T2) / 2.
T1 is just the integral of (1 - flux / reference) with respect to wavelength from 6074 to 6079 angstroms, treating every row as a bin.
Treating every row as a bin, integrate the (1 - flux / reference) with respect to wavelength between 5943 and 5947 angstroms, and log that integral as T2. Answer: -0.10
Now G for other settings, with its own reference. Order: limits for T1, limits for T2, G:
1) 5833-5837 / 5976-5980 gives 0.00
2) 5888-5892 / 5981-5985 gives 0.99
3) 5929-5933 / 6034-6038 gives 0.08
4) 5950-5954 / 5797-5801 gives 0.01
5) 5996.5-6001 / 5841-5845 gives 0.04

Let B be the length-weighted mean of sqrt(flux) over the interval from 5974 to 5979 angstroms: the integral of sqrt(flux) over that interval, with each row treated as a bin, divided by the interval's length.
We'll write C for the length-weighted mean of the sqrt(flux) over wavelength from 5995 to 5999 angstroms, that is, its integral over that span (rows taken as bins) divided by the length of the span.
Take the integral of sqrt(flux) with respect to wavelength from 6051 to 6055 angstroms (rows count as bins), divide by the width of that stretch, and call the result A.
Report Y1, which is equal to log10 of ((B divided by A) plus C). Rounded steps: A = 7.2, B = 6.98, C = 7.03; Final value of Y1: 0.903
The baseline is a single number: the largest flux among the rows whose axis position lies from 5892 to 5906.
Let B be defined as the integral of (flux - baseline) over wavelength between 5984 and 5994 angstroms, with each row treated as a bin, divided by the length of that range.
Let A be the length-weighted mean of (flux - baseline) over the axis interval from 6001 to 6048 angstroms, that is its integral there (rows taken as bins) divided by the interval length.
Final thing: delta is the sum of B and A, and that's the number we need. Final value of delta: 15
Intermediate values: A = 8.1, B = 6.9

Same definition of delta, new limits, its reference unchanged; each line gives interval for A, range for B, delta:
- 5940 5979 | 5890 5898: -13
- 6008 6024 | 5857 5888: 8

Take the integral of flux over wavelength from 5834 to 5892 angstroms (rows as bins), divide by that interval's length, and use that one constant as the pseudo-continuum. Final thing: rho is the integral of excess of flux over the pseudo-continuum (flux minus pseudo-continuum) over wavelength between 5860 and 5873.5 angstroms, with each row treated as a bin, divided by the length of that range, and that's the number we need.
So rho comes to 0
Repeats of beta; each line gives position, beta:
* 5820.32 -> 49.17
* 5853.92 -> 47.35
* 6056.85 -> 51.04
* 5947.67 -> 48.47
